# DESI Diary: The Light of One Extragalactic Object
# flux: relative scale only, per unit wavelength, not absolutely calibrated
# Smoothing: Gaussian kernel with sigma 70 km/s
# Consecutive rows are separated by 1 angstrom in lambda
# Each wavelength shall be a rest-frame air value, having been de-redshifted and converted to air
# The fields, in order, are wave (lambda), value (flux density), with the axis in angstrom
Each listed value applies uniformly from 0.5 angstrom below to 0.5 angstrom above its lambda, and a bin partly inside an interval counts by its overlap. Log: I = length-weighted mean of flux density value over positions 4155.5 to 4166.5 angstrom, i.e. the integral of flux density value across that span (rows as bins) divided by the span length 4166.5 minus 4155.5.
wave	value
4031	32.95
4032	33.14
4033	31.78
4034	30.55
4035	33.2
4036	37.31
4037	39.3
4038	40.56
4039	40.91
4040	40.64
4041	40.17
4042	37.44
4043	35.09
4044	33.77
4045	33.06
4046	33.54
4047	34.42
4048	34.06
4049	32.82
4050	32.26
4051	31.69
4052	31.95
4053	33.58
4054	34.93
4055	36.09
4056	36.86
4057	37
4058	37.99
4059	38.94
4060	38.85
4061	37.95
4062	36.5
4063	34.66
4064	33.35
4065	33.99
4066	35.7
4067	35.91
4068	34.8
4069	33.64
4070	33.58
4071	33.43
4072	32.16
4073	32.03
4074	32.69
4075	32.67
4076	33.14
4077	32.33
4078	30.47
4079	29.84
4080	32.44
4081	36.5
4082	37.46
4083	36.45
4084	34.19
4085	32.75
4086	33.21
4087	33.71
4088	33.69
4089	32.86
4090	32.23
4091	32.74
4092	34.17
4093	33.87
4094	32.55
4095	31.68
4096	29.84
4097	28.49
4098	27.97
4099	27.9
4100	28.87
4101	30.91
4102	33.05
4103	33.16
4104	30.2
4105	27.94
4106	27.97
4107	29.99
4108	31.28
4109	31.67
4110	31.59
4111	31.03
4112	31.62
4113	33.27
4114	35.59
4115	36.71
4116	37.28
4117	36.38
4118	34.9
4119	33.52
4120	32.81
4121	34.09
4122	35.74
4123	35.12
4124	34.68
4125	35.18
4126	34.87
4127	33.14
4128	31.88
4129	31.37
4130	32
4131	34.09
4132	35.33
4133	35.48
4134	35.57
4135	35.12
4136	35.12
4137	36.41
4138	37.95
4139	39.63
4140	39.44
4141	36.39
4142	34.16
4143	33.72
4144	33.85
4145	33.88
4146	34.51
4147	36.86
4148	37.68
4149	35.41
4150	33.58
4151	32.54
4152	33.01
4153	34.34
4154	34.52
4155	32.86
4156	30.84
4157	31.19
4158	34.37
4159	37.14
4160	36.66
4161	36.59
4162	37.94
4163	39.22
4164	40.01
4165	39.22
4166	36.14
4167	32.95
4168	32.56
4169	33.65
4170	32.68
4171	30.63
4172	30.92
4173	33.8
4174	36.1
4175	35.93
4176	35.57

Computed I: 36.3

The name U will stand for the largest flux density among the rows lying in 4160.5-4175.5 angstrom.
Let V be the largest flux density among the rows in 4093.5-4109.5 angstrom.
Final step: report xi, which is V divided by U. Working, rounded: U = 40.01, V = 33.16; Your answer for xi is 0.83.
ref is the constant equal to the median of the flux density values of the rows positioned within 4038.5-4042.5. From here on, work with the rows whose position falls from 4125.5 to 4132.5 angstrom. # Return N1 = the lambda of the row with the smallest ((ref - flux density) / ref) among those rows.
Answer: 4132 angstrom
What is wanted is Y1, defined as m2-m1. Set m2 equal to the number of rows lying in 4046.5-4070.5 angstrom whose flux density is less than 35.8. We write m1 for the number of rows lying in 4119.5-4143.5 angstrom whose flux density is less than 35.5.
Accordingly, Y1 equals -2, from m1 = 17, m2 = 15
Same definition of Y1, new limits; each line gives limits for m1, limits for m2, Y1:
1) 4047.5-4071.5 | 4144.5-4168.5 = 0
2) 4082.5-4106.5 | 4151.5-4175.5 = -9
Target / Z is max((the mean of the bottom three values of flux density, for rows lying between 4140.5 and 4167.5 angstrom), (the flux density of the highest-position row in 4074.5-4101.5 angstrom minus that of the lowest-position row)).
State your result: 31.5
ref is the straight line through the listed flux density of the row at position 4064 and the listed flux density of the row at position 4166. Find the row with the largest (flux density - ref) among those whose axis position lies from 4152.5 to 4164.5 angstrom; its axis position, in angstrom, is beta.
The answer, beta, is 4164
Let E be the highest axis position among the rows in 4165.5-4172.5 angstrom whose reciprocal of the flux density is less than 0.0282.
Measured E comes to 4166 angstrom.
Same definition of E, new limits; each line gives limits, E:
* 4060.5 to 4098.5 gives 4083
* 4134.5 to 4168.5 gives 4166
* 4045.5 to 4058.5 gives 4058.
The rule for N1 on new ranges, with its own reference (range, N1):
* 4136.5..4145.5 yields 4139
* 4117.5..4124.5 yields 4122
